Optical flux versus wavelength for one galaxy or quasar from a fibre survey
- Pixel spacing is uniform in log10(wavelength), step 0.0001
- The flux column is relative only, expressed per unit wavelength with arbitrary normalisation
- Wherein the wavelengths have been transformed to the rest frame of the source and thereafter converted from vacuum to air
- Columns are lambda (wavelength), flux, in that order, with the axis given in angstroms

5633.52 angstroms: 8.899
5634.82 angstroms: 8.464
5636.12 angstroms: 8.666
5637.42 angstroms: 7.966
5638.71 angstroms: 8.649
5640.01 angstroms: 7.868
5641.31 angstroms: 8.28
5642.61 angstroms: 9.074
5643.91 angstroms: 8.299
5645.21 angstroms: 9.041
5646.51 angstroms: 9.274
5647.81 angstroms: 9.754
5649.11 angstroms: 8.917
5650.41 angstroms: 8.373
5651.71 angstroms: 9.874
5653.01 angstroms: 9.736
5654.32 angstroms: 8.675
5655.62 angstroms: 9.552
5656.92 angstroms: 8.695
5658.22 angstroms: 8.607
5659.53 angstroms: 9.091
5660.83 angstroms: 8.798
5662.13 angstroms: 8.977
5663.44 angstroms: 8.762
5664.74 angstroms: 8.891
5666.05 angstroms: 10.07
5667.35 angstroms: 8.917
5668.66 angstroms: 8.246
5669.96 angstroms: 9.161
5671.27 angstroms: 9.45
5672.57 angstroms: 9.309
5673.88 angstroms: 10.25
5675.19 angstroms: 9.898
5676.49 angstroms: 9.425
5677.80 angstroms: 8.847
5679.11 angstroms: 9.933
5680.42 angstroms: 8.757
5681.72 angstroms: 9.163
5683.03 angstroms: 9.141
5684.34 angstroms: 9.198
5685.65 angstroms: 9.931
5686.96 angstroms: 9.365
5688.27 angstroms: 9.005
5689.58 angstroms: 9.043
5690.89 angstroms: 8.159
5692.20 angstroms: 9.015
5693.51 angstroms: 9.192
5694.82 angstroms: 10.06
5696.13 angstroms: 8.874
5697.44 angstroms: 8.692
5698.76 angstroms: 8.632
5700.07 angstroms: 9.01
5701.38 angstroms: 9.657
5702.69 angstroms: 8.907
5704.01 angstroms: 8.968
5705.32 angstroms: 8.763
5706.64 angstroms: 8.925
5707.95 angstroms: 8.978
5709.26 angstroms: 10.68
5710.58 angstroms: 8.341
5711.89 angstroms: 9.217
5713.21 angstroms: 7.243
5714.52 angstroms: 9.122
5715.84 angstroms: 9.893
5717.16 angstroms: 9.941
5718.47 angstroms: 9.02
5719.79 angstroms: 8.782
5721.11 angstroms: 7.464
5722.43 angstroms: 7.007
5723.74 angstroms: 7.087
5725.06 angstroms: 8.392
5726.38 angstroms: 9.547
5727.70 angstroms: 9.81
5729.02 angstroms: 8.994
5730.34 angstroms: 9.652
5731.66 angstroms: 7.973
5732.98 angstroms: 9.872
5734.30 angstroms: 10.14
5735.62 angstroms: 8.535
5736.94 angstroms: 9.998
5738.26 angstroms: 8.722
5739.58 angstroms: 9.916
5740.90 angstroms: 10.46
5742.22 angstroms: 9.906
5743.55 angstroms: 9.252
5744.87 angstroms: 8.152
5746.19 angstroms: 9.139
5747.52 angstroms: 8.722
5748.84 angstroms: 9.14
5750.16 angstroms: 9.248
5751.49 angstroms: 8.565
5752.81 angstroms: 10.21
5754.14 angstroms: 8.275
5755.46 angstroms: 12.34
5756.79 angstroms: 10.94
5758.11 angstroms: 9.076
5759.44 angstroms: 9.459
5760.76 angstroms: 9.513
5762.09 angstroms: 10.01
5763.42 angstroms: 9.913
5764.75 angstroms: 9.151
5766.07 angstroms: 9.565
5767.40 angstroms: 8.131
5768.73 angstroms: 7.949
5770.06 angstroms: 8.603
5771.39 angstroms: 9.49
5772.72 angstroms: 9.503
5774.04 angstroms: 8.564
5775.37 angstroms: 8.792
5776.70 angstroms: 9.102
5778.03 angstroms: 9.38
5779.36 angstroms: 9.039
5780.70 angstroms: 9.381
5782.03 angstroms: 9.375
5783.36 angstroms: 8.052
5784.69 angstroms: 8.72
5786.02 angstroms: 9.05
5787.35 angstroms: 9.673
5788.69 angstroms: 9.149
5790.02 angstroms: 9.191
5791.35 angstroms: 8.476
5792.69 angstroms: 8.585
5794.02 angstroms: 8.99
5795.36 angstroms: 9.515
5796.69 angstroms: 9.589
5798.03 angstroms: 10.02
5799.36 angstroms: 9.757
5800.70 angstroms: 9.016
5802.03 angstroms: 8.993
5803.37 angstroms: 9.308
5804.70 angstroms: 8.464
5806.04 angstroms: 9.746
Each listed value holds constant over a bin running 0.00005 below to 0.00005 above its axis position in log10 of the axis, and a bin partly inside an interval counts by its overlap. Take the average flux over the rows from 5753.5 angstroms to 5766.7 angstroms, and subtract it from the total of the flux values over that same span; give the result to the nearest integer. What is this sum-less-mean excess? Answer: 88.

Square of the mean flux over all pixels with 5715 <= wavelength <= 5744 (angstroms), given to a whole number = 83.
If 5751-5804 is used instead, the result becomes 86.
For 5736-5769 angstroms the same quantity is 89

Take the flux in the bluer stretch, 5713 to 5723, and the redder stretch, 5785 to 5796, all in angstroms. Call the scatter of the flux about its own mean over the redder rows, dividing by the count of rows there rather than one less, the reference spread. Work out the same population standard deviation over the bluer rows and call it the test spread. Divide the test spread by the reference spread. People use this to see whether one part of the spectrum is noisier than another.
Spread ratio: 2.9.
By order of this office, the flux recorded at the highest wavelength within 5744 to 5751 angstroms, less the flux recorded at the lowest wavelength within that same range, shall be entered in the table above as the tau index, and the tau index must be 1.1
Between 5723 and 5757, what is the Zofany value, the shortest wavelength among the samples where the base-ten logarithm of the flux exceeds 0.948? 5726.38 angstroms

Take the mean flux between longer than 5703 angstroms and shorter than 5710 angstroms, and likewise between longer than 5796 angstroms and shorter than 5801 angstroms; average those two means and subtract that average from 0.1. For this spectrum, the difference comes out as -9.3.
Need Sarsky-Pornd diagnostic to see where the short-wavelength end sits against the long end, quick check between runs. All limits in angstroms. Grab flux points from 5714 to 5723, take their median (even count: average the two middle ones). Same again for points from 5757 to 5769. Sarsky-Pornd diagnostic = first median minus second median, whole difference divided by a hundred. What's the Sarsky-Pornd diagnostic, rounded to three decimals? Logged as -0.004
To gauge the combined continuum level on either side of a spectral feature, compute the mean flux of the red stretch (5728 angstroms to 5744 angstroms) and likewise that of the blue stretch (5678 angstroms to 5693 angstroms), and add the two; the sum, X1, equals 18.6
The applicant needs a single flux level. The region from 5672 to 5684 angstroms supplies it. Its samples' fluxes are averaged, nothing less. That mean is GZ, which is 9.41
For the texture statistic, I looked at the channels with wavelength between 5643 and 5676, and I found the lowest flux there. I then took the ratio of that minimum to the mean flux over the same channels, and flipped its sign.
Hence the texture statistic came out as -0.902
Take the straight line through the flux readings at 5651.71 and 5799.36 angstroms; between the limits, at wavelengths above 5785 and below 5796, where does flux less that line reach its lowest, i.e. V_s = 5791.35 angstroms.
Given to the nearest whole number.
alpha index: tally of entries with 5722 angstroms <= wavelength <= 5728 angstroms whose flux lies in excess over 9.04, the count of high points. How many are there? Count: 2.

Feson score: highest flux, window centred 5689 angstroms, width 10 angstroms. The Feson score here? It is 9.931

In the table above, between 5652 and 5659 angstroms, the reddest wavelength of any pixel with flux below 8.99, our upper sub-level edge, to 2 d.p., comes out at 5658.22 angstroms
